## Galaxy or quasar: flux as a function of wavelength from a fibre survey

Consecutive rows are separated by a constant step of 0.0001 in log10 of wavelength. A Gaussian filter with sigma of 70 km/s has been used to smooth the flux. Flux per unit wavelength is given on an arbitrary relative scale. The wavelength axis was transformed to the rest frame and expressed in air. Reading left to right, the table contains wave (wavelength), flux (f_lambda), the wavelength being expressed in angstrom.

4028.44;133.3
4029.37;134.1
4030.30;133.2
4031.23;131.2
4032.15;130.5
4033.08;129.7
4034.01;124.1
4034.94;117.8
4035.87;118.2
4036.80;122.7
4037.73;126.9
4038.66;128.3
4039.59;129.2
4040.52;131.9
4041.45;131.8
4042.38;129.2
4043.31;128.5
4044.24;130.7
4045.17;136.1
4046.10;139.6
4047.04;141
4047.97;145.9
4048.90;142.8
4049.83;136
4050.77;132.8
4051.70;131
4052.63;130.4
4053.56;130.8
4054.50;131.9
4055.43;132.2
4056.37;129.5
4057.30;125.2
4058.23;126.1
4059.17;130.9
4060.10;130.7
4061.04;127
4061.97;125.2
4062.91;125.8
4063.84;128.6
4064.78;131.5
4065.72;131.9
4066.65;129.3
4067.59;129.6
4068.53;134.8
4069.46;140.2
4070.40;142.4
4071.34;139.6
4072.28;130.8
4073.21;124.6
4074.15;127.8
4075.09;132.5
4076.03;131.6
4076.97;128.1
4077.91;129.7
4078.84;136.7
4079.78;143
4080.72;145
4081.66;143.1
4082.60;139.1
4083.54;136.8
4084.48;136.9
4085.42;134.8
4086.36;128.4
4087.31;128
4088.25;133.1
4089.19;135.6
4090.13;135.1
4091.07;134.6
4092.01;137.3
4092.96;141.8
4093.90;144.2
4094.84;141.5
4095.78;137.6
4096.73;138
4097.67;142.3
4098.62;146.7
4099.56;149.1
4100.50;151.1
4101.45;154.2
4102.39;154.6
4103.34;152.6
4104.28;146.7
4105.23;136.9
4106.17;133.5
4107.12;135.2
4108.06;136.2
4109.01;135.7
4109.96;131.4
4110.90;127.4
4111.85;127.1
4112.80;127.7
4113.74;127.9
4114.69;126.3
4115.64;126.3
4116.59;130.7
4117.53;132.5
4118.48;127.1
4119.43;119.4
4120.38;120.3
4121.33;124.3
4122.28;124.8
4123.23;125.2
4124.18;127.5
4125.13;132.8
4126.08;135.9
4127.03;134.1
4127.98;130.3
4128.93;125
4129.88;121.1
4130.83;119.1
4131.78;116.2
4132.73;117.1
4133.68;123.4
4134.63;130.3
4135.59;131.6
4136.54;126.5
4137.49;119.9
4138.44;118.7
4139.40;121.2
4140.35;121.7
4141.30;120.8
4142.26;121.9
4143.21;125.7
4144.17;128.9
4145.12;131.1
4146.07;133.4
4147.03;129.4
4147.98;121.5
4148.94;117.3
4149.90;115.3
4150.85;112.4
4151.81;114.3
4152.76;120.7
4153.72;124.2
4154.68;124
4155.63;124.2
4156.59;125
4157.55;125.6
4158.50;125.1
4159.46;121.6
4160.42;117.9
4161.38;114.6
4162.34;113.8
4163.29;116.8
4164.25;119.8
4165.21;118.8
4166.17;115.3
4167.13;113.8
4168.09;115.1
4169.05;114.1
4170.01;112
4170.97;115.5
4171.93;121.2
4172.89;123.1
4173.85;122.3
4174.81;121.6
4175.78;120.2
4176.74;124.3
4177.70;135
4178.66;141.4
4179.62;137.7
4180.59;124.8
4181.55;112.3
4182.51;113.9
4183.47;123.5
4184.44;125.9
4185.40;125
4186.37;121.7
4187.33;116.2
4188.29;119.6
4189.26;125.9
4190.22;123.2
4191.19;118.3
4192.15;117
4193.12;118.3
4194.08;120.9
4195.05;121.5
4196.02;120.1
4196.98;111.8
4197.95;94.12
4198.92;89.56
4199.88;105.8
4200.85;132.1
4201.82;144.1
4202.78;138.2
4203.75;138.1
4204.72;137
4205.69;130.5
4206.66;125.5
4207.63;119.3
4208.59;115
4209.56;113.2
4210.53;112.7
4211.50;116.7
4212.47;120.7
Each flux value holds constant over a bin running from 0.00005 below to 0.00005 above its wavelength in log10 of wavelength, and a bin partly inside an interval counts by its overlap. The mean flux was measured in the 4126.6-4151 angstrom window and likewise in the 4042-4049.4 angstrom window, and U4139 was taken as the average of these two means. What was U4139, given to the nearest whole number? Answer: 130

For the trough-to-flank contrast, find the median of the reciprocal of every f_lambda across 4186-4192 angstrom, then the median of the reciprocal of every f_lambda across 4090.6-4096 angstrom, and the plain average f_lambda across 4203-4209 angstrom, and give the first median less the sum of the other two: -128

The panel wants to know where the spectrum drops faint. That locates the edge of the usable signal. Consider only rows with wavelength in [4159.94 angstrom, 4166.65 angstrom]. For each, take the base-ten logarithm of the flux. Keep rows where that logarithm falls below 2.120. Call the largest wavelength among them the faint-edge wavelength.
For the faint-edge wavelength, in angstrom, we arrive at 4166.17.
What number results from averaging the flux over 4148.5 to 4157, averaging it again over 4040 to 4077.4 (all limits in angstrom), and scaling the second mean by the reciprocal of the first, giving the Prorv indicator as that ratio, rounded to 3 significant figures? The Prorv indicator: 1.10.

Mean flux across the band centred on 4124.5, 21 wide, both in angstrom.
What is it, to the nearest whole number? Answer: 126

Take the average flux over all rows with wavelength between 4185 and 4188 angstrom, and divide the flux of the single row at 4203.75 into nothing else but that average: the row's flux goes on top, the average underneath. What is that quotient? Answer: 1.14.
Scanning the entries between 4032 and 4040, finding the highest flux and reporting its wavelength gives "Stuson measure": 4032.15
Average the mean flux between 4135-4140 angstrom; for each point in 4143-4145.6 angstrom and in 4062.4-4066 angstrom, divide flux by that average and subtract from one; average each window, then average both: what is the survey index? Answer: -0.044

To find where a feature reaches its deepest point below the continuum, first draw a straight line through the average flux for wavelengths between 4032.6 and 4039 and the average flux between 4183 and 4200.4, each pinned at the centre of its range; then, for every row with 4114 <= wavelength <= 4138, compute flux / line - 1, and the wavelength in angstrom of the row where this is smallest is 4131.78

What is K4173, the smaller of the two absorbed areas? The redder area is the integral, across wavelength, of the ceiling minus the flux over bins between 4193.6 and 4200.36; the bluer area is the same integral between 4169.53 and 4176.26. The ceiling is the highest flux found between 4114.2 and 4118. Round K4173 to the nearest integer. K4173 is 88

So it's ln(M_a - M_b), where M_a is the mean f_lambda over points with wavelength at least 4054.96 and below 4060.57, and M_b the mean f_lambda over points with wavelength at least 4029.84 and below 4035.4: 0.3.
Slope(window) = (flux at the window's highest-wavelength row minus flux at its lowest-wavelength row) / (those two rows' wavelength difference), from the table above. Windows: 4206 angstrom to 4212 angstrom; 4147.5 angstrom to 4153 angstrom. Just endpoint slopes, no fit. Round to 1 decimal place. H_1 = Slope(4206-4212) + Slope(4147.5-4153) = -2.0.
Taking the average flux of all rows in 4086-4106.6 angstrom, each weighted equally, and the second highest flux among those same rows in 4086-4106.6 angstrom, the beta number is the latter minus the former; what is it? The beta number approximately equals 13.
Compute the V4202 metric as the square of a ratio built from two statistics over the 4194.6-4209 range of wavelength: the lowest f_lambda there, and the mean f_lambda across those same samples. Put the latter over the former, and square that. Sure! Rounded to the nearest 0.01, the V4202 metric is 1.84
